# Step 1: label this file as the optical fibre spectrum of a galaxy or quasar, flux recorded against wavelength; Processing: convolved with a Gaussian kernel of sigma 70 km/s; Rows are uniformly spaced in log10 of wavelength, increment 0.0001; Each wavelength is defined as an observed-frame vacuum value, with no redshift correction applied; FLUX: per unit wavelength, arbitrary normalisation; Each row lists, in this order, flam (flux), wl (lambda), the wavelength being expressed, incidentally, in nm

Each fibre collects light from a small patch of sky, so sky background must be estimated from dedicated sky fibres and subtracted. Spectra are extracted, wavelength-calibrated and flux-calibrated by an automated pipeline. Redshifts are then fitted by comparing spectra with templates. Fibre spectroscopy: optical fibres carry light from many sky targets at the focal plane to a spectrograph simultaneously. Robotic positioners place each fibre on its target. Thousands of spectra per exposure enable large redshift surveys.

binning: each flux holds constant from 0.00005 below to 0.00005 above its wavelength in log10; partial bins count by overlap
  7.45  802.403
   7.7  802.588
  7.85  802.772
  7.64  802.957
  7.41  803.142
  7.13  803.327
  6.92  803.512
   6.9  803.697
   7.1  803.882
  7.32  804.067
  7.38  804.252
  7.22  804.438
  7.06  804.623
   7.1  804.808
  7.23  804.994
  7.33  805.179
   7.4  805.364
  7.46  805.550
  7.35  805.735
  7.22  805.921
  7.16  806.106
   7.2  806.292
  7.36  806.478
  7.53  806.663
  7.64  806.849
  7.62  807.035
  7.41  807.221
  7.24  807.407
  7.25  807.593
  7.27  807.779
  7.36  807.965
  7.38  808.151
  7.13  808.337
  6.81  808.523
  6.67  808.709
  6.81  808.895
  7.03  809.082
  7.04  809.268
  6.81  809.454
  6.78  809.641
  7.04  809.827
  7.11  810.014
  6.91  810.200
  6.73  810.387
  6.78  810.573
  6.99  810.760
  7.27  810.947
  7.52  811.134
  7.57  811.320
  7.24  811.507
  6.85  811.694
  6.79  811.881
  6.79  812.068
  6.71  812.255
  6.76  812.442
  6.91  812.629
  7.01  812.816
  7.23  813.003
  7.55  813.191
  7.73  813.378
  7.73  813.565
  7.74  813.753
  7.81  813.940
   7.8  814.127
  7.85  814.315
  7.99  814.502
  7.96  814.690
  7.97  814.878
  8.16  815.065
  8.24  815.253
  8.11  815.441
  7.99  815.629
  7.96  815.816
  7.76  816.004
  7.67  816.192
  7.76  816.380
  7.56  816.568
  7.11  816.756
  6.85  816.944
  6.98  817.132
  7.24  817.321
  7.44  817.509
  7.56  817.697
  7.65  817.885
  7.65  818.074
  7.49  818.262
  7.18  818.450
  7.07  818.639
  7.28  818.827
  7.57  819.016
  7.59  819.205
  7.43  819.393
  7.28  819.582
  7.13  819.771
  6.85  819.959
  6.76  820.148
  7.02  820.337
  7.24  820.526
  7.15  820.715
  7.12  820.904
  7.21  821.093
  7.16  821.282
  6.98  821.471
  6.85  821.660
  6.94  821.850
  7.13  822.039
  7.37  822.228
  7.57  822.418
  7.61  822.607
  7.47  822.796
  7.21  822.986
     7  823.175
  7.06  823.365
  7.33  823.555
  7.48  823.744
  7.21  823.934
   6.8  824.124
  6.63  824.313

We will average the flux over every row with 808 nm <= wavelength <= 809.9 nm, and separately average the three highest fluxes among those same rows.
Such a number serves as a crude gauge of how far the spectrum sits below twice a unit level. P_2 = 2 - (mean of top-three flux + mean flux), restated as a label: -12.1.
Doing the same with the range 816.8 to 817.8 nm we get -12.6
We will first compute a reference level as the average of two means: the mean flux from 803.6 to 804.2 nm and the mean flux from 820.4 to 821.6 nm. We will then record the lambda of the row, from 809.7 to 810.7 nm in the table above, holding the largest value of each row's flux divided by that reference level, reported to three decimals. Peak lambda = 810.014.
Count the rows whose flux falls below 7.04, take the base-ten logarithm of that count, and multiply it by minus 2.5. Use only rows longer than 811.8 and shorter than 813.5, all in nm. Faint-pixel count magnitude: -1.95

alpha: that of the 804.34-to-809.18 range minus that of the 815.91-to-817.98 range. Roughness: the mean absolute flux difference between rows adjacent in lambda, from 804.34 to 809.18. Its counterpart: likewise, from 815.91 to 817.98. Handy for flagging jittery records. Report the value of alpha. -0.071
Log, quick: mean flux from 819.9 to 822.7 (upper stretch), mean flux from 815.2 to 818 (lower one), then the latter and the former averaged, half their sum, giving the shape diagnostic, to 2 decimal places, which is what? 7.36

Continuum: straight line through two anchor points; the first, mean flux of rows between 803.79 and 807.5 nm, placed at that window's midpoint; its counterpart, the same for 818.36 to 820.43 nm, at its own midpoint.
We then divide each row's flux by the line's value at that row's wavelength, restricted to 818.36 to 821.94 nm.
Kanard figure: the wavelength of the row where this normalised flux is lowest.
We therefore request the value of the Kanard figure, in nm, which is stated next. 820.148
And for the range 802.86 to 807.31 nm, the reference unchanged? 803.697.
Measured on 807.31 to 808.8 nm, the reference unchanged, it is 808.709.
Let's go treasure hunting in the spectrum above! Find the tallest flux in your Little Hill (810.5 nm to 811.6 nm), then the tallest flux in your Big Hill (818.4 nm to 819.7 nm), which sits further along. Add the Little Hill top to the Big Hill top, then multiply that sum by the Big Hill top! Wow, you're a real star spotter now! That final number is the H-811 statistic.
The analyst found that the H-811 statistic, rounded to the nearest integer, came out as 115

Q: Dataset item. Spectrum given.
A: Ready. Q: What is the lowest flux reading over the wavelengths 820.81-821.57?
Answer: 6.98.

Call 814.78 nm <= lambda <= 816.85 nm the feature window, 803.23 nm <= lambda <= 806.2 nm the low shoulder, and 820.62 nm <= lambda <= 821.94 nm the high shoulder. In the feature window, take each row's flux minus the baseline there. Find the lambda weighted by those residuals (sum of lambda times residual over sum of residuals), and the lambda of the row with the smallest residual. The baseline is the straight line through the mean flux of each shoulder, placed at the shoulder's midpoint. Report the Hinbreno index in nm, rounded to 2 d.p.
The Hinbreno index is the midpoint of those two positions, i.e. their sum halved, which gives 816.18 nm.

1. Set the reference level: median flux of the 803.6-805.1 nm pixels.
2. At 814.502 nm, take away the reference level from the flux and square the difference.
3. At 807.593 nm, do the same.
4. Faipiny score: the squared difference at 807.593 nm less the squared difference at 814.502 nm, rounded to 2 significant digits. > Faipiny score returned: -0.68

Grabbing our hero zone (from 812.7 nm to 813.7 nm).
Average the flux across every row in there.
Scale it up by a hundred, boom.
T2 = 745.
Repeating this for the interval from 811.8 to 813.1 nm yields 689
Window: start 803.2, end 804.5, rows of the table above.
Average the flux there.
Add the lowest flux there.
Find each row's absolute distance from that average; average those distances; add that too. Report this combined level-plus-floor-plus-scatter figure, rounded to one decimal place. 14.2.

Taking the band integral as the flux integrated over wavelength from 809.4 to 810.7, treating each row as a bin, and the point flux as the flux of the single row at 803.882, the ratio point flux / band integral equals 0.79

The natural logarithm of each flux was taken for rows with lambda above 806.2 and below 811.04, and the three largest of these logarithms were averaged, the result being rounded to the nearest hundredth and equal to 2.03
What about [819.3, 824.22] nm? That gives 2.02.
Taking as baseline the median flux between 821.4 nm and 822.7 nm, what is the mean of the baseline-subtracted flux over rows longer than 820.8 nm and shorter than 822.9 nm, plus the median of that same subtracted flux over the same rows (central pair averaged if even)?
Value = 0.12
